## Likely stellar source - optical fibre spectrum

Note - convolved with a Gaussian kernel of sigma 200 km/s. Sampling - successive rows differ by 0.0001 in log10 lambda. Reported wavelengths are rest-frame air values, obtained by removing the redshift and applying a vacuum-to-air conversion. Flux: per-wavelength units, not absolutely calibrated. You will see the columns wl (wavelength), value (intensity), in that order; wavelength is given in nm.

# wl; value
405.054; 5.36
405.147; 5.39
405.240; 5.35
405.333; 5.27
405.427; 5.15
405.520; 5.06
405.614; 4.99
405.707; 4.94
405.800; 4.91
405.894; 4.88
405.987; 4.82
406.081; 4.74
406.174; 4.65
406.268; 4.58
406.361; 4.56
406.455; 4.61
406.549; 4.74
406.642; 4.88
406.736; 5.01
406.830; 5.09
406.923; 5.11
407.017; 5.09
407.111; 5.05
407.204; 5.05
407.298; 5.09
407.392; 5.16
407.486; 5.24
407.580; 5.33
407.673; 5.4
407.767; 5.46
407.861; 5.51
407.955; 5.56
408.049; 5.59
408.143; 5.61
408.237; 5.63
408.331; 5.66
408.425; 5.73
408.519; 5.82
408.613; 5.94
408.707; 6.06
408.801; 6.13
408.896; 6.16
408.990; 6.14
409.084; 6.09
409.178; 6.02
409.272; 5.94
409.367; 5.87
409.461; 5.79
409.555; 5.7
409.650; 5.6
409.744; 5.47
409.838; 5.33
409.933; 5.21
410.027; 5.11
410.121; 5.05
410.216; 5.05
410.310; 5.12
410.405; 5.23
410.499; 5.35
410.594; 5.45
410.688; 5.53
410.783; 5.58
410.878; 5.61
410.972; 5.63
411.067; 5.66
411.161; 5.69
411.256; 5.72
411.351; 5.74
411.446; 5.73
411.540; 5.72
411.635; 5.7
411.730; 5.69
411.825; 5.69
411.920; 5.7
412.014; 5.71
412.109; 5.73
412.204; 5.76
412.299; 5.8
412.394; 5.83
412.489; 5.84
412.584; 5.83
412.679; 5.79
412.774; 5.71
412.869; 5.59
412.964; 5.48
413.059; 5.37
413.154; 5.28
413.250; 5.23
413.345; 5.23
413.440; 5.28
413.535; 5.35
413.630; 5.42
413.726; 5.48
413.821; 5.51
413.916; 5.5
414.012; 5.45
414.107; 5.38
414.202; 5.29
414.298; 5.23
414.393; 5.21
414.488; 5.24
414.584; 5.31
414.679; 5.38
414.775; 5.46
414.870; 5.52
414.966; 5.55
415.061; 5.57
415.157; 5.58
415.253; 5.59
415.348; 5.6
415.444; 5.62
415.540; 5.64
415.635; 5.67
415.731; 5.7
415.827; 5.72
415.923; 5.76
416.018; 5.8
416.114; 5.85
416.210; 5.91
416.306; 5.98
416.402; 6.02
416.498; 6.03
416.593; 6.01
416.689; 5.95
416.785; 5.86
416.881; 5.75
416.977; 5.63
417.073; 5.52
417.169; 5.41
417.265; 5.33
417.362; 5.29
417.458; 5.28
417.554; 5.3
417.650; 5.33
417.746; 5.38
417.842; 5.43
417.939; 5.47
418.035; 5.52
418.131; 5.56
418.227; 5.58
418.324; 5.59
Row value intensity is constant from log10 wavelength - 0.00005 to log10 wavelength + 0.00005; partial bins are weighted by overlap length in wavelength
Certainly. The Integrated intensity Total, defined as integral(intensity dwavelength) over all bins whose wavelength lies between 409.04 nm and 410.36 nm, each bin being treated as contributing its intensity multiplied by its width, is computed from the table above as 7.3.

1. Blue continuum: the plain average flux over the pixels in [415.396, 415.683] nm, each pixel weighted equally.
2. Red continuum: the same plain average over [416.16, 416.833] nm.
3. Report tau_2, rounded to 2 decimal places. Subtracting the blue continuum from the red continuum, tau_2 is 0.32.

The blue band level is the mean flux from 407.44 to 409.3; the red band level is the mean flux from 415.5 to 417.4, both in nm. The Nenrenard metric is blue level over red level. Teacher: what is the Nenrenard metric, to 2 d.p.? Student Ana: 1.00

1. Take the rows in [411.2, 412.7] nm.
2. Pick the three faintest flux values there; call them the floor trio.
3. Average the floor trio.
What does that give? 5.7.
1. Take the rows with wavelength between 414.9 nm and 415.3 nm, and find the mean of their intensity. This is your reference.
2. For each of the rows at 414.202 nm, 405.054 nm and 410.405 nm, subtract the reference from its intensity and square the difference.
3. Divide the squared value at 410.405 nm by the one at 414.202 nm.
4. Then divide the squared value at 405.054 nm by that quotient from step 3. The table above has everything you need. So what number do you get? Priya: 0.03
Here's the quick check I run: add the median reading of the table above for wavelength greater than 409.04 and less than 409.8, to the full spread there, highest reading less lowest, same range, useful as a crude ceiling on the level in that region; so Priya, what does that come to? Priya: 6.45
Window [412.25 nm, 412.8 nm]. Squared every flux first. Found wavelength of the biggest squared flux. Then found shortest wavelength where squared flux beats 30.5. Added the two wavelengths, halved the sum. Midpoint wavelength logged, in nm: 412.39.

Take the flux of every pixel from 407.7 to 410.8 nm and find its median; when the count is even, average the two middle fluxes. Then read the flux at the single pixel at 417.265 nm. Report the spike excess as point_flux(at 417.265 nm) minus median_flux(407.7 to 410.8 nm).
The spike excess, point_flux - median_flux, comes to -0.27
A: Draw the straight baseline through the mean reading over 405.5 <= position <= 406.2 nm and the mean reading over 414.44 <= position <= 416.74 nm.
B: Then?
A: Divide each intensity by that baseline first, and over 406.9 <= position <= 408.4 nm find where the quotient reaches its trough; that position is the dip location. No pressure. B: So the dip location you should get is 407.204 nm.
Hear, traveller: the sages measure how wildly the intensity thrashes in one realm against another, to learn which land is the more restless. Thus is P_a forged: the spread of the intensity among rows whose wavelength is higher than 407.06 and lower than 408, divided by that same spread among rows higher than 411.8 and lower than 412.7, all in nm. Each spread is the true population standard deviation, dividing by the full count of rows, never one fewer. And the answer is 3.4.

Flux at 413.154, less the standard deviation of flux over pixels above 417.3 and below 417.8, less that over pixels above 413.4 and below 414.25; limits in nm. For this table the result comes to 5.2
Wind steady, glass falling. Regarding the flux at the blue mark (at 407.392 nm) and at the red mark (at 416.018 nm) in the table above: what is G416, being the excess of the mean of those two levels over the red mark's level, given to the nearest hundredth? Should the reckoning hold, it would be -0.32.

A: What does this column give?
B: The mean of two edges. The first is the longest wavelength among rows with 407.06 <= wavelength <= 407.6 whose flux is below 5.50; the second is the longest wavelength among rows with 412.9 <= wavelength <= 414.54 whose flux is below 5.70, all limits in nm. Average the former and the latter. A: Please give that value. 411.03 nm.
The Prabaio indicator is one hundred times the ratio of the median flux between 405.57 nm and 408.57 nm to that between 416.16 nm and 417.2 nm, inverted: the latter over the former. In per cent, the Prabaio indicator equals 116.1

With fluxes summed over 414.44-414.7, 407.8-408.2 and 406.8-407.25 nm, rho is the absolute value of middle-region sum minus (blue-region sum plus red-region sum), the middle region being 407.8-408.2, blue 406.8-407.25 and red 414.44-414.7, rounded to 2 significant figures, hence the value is 19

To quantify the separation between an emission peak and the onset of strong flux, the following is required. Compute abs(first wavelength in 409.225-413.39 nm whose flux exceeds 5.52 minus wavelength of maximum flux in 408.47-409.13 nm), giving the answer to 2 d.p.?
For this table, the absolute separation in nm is 0.38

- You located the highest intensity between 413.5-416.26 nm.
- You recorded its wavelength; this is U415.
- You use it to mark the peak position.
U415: 416.210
